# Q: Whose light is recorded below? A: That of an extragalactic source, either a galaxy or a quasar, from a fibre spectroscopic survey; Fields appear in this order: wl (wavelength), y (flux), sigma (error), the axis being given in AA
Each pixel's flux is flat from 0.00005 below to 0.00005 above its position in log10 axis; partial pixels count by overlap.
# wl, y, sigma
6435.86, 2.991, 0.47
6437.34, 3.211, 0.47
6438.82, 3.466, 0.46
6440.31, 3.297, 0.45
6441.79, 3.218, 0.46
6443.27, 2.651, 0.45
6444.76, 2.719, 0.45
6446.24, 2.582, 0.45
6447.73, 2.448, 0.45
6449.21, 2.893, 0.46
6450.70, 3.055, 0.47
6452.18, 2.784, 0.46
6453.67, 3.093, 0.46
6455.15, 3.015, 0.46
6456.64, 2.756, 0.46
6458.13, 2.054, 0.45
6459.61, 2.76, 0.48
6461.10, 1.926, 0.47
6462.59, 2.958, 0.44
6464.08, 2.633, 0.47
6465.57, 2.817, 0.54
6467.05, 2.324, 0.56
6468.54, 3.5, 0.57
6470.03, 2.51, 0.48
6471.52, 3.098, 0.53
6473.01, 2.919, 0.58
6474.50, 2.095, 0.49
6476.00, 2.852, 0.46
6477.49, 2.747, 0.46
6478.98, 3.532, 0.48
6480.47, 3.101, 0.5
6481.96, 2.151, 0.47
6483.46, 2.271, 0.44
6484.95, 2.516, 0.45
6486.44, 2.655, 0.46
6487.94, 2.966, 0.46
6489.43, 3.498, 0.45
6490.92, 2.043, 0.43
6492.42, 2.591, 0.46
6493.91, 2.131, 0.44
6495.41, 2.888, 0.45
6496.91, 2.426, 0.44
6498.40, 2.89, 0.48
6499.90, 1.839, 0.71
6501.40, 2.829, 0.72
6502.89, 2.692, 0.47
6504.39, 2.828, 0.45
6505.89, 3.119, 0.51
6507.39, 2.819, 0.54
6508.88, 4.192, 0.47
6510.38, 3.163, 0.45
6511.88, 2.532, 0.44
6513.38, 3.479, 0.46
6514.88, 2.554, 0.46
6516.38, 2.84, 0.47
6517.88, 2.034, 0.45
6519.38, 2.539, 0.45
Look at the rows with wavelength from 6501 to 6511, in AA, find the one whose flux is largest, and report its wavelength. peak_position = 6508.88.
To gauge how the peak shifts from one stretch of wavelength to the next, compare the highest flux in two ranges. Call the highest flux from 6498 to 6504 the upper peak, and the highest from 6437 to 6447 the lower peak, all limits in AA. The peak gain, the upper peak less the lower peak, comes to -0.58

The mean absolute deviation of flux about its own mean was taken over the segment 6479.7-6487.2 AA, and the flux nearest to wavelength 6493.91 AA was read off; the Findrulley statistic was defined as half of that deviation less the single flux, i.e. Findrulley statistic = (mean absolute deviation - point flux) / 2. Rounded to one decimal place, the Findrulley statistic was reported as -0.9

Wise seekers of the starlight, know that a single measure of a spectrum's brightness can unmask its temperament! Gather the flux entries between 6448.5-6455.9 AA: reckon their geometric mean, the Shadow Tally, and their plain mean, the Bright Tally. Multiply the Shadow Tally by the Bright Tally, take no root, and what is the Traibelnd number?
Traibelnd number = 8.8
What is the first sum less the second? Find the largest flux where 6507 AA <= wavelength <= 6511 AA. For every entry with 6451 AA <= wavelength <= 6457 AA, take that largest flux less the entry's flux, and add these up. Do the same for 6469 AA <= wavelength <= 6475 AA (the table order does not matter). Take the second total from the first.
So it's -1.0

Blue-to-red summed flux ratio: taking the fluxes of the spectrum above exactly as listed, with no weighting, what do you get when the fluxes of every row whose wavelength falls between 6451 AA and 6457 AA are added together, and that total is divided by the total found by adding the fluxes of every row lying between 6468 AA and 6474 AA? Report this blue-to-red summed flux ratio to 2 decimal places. 0.97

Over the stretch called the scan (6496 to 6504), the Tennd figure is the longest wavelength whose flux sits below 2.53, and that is 6499.90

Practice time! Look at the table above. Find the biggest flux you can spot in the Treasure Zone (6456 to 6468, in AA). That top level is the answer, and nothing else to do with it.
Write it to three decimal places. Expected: 2.958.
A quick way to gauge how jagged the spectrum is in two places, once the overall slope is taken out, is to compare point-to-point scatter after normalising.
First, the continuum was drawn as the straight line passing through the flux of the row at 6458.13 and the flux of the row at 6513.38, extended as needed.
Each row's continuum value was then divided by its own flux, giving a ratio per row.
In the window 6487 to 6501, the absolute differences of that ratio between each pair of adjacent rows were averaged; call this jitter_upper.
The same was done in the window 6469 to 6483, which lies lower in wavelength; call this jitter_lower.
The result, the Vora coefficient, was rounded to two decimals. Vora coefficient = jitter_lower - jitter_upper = -0.13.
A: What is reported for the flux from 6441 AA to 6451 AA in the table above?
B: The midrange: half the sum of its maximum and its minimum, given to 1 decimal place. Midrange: 2.8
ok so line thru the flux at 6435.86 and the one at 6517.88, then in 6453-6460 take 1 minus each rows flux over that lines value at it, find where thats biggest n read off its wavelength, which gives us 6458.13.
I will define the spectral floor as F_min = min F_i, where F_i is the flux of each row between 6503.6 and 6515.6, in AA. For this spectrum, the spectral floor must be 2.532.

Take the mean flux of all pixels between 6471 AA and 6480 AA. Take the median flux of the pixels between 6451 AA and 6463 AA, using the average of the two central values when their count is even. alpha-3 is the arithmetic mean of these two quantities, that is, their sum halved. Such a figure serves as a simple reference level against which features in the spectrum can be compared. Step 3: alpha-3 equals 2.82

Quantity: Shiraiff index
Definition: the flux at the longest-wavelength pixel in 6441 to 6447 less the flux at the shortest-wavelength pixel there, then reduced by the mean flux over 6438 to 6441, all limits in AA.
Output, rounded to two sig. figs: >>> -4.0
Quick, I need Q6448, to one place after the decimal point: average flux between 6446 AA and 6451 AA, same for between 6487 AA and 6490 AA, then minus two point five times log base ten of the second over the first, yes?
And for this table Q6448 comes -0.2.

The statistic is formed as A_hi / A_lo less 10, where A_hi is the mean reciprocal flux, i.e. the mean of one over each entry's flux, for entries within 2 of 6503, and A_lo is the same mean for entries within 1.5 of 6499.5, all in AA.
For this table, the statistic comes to -9.19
